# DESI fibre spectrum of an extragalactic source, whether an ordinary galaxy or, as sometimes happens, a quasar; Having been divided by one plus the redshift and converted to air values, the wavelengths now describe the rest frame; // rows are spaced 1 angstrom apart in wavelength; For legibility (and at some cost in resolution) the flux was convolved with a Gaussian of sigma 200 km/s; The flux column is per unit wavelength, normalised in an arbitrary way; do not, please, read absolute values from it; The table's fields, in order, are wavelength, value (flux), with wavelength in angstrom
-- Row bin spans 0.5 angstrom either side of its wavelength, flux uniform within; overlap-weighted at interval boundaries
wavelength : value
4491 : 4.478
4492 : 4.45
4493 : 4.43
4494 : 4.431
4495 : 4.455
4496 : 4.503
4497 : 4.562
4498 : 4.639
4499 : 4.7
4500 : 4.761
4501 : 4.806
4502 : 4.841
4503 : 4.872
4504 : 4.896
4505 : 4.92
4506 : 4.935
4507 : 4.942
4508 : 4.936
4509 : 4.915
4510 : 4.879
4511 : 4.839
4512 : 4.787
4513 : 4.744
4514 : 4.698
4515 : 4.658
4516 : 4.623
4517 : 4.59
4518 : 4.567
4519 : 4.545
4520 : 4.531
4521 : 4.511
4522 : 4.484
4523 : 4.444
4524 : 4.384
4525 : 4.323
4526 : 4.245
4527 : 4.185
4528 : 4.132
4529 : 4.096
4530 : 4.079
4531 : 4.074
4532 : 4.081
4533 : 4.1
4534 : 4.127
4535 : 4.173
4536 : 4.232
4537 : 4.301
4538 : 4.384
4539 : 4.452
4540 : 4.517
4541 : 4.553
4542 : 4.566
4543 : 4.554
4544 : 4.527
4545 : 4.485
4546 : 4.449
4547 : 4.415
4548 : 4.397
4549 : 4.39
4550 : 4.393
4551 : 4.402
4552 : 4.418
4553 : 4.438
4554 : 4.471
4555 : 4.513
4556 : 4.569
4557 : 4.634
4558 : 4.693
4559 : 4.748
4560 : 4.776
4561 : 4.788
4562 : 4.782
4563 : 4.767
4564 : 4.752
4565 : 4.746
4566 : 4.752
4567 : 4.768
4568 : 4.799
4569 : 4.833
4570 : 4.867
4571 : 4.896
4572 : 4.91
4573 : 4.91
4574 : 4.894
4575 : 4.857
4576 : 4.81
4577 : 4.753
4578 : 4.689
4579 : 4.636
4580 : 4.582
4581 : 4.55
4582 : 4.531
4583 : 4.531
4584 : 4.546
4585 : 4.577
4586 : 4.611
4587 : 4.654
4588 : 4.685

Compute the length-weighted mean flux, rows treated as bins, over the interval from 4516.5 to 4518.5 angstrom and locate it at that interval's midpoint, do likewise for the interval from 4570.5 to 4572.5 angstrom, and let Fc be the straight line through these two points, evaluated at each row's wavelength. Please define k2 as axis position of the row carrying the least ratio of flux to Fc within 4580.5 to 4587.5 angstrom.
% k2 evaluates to 4583 angstrom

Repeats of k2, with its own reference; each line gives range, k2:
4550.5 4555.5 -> 4551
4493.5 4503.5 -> 4494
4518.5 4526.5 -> 4526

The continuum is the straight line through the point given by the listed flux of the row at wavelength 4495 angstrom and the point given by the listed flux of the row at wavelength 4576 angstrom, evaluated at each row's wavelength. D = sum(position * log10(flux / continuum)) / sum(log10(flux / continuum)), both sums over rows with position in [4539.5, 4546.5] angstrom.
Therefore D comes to 4543.5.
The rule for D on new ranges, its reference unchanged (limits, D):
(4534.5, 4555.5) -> 4544.7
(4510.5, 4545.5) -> 4535.5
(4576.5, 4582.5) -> 4580.2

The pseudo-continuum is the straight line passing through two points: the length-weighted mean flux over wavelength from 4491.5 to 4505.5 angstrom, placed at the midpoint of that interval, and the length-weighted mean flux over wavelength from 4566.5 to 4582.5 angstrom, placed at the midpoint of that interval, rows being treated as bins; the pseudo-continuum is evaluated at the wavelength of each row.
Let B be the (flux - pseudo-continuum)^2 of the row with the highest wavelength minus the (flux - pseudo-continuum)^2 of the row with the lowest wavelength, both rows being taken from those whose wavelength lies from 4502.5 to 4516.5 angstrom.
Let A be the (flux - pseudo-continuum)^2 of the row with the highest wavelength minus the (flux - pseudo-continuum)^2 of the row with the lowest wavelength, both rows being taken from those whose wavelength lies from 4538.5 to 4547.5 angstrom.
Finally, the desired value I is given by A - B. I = 0.07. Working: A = 0.03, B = -0.04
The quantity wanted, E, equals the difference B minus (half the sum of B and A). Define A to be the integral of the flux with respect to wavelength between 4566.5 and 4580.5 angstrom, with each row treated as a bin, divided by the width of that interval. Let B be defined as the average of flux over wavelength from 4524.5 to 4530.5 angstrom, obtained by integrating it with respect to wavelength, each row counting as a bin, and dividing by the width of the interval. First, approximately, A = 4.8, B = 4.18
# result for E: -0.31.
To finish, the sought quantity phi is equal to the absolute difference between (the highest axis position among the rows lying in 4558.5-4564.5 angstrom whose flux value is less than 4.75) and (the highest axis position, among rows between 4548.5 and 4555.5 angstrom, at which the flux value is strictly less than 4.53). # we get 4 angstrom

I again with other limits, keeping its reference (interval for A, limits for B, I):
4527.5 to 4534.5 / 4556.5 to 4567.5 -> 0.03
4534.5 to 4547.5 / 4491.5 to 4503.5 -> -0.19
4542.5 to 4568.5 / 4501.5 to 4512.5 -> -0.01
